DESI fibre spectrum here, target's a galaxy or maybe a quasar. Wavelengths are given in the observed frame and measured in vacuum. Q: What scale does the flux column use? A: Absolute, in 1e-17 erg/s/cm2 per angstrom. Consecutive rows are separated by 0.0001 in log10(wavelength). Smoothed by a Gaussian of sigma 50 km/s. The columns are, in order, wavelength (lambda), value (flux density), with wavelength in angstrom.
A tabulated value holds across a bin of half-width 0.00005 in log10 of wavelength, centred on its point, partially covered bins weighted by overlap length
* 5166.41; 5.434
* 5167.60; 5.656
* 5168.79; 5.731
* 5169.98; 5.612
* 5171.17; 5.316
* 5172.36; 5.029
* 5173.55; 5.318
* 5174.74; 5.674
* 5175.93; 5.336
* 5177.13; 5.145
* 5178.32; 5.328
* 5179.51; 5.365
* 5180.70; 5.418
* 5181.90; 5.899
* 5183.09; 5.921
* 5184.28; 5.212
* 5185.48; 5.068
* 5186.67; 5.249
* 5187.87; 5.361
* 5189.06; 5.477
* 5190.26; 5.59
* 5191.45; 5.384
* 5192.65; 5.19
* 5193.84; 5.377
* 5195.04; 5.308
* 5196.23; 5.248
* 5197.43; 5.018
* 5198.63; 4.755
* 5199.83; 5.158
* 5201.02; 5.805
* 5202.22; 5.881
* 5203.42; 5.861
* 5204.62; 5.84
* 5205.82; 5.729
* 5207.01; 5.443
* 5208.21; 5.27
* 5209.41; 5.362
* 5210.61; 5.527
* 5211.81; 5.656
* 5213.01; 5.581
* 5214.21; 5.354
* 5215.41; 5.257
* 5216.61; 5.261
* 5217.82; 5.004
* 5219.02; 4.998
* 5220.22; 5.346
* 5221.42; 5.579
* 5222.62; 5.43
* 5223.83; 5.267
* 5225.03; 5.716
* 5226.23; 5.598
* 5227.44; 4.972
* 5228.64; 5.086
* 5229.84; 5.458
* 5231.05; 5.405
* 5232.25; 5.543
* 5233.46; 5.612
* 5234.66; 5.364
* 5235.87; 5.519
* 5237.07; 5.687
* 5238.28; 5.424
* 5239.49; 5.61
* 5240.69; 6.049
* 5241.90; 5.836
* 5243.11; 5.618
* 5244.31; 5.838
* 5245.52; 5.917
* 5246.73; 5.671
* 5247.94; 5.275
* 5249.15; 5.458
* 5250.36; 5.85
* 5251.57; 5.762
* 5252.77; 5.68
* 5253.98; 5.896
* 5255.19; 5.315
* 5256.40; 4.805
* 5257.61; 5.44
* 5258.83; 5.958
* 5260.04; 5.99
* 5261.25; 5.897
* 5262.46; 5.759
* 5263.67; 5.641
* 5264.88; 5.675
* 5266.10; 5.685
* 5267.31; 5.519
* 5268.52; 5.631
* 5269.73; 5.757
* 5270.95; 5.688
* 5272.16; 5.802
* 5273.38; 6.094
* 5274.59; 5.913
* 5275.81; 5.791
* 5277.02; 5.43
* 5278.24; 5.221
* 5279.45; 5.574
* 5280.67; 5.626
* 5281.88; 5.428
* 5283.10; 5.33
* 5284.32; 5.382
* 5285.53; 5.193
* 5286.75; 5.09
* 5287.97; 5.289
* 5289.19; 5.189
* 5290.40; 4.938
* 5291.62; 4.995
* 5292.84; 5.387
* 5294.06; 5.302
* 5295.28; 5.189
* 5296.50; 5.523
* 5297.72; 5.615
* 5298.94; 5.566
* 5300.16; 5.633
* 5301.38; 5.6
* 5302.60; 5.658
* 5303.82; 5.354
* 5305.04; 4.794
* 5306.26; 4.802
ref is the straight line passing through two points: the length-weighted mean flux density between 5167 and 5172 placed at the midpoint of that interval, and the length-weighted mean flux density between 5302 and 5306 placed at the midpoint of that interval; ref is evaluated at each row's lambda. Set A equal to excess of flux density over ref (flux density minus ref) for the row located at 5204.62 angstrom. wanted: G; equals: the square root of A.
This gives 0.6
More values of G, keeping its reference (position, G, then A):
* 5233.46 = 0.5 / 0.21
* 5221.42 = 0.4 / 0.15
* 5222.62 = 0.1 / 0.00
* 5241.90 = 0.7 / 0.46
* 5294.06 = 0.2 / 0.05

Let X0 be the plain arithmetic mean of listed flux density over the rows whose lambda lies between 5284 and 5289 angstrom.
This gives 5.2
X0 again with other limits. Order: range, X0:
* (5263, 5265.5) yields 5.7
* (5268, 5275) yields 5.8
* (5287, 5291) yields 5.1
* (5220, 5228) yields 5.4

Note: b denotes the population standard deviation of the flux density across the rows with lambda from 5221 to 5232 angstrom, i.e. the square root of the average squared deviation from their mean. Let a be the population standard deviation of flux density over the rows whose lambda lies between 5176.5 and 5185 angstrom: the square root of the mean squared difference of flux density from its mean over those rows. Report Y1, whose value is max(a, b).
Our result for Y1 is 0.29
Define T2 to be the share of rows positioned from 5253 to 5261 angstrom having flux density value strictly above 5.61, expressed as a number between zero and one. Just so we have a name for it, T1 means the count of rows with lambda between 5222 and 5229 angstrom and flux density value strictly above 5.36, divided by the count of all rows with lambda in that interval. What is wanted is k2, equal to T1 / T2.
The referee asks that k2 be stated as 1.0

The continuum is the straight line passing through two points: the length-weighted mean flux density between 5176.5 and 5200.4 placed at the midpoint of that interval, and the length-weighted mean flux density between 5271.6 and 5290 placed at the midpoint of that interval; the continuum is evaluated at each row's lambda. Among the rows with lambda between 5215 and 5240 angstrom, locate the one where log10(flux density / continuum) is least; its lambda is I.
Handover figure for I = 5227.44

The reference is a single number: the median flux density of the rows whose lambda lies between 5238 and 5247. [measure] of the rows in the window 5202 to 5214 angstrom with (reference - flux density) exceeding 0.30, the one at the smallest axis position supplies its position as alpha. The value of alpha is 5207.01 angstrom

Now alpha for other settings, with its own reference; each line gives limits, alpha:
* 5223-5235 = 5223.83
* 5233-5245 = 5234.66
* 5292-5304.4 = 5292.84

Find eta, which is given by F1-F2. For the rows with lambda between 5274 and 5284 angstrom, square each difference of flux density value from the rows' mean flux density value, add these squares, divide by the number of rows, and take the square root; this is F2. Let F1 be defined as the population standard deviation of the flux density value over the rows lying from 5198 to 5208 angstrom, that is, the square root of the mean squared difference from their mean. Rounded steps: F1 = 0.38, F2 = 0.22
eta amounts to 0.17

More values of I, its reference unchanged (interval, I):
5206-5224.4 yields 5219.02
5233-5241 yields 5234.66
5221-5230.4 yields 5227.44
